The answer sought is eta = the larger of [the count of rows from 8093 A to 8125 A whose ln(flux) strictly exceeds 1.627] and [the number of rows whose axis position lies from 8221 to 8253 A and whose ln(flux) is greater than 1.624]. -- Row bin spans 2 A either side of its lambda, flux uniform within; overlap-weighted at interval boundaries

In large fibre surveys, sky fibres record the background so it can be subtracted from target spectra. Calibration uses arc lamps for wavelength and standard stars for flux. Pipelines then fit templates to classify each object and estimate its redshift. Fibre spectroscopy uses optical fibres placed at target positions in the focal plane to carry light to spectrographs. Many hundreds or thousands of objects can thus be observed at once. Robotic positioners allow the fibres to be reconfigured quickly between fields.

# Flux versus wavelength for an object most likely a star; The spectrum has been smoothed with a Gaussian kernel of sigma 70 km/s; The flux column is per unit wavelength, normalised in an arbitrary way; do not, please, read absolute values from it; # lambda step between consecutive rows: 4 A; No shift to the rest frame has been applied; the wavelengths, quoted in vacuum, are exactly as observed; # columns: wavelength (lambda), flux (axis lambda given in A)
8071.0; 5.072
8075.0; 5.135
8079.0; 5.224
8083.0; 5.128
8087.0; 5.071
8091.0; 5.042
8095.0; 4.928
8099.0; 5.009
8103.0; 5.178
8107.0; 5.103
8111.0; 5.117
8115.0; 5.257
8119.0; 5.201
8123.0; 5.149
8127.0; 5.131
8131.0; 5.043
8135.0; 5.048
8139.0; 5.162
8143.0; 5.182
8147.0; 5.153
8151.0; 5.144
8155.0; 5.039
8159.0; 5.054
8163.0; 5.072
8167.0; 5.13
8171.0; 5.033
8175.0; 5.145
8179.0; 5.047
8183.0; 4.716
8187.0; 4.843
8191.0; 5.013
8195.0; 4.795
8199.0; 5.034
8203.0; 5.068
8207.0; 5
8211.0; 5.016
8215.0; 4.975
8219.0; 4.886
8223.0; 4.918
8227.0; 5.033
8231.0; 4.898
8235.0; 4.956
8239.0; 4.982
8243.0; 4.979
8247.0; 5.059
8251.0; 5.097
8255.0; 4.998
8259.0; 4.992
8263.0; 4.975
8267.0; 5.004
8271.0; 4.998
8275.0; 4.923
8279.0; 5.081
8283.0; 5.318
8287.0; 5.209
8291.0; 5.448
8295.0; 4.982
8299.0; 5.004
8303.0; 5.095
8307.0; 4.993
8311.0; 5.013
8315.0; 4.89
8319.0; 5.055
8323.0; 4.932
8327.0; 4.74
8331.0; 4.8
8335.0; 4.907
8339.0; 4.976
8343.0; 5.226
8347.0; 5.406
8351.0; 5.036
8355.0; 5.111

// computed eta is 6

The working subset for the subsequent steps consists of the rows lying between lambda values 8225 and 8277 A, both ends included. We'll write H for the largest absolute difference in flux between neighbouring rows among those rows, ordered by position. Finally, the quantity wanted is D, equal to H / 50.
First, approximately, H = 0.1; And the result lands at 0.003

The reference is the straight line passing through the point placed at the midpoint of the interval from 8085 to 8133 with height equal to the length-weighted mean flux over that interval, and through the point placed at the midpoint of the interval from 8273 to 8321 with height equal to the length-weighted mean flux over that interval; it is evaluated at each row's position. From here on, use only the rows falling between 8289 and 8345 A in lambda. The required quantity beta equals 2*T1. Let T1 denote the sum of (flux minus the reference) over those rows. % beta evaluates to -2.2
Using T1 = -1.1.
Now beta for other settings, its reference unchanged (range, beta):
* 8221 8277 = -2.9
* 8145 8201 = -2.3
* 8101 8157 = 1.0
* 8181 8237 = -4.3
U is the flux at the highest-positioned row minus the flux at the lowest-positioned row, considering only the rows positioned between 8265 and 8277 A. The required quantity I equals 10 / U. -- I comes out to -123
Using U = -0.08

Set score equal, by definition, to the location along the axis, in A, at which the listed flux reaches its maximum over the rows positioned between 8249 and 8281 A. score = 8251.0 A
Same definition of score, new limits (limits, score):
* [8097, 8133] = 8115.0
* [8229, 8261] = 8251.0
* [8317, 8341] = 8319.0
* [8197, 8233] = 8203.0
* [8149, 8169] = 8151.0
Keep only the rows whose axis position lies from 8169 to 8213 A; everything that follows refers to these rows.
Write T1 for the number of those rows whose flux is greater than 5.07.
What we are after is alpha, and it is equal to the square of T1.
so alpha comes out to 1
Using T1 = 1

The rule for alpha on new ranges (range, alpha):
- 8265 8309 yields 25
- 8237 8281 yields 4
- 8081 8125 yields 64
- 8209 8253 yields 1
